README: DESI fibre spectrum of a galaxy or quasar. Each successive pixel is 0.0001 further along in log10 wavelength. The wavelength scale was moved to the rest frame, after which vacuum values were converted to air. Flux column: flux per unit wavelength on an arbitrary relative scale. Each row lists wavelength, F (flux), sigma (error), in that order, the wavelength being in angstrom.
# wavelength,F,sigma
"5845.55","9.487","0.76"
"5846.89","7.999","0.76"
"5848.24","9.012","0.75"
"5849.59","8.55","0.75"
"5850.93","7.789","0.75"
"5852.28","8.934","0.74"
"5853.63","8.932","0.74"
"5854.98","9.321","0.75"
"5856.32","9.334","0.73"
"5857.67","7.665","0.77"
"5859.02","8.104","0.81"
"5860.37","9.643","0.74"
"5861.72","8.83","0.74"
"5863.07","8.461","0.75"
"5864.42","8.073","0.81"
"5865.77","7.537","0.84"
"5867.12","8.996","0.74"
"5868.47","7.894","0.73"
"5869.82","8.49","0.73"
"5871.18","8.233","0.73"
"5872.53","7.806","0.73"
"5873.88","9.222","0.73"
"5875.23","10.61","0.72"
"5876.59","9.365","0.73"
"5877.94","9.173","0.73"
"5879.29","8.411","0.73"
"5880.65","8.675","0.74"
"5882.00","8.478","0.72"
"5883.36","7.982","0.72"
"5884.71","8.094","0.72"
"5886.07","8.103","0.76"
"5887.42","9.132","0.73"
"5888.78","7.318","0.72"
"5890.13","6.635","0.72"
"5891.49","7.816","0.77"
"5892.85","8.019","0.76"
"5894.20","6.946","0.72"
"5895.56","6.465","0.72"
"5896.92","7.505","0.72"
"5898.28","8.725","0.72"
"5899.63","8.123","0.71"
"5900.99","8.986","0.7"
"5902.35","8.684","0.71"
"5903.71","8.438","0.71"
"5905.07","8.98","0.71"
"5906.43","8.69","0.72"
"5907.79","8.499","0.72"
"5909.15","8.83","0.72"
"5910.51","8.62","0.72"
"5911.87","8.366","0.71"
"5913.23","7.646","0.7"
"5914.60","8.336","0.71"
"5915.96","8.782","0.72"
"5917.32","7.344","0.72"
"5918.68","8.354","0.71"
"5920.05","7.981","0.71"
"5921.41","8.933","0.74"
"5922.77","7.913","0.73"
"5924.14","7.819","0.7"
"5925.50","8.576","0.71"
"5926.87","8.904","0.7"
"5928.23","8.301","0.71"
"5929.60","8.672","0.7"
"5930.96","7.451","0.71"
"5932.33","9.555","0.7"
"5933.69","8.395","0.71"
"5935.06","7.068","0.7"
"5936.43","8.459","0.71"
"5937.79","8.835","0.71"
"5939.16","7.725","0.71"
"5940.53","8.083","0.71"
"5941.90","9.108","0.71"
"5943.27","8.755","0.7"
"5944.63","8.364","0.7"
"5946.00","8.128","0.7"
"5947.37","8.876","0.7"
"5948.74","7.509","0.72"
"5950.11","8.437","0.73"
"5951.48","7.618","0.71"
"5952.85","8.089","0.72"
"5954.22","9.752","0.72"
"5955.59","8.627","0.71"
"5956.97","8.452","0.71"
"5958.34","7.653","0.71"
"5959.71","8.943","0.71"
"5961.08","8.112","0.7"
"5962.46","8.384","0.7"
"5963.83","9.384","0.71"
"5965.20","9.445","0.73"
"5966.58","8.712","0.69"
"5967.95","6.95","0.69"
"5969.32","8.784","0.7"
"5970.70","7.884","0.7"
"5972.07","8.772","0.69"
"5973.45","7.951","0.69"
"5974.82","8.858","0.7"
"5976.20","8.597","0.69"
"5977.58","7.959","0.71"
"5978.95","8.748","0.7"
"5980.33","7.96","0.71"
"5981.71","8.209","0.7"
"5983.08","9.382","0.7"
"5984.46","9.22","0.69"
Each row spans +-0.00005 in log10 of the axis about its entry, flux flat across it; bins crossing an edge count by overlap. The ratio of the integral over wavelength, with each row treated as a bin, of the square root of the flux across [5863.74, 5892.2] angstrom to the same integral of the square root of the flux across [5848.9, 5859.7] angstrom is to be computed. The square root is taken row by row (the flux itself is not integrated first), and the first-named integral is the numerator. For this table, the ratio 2.6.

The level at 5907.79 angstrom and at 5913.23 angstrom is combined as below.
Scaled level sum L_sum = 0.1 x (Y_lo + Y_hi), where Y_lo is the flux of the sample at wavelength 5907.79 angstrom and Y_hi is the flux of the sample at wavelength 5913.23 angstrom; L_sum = 1.61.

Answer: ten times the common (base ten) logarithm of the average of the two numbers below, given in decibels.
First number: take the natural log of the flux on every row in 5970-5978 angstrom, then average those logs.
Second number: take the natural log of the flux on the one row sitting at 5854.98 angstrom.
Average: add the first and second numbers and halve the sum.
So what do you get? 3.38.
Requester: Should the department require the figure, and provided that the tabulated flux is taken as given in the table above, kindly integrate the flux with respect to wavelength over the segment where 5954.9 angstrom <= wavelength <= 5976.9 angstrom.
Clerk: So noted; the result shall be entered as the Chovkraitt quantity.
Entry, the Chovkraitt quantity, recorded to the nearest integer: 186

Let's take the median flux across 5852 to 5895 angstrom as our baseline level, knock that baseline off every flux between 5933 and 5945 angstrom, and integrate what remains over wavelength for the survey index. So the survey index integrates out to -1.5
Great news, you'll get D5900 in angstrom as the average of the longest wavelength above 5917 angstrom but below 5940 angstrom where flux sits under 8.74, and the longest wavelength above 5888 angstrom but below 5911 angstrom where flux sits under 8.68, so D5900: 5924.8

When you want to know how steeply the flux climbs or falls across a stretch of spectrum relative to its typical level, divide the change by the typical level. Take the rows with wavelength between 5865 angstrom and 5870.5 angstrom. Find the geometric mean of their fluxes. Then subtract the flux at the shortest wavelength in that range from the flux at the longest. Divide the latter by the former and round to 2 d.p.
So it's 0.12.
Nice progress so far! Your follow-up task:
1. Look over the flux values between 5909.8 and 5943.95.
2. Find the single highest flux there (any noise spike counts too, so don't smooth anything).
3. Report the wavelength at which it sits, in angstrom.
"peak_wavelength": 5932.33 angstrom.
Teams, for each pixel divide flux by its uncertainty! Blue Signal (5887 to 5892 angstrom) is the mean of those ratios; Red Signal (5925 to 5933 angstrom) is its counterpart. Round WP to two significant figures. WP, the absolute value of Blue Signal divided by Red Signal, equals 0.86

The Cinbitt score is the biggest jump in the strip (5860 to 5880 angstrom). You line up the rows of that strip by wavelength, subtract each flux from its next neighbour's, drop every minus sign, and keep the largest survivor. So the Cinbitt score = 1.5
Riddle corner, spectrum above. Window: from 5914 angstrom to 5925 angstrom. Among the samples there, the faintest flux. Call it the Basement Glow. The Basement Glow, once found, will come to 7.344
